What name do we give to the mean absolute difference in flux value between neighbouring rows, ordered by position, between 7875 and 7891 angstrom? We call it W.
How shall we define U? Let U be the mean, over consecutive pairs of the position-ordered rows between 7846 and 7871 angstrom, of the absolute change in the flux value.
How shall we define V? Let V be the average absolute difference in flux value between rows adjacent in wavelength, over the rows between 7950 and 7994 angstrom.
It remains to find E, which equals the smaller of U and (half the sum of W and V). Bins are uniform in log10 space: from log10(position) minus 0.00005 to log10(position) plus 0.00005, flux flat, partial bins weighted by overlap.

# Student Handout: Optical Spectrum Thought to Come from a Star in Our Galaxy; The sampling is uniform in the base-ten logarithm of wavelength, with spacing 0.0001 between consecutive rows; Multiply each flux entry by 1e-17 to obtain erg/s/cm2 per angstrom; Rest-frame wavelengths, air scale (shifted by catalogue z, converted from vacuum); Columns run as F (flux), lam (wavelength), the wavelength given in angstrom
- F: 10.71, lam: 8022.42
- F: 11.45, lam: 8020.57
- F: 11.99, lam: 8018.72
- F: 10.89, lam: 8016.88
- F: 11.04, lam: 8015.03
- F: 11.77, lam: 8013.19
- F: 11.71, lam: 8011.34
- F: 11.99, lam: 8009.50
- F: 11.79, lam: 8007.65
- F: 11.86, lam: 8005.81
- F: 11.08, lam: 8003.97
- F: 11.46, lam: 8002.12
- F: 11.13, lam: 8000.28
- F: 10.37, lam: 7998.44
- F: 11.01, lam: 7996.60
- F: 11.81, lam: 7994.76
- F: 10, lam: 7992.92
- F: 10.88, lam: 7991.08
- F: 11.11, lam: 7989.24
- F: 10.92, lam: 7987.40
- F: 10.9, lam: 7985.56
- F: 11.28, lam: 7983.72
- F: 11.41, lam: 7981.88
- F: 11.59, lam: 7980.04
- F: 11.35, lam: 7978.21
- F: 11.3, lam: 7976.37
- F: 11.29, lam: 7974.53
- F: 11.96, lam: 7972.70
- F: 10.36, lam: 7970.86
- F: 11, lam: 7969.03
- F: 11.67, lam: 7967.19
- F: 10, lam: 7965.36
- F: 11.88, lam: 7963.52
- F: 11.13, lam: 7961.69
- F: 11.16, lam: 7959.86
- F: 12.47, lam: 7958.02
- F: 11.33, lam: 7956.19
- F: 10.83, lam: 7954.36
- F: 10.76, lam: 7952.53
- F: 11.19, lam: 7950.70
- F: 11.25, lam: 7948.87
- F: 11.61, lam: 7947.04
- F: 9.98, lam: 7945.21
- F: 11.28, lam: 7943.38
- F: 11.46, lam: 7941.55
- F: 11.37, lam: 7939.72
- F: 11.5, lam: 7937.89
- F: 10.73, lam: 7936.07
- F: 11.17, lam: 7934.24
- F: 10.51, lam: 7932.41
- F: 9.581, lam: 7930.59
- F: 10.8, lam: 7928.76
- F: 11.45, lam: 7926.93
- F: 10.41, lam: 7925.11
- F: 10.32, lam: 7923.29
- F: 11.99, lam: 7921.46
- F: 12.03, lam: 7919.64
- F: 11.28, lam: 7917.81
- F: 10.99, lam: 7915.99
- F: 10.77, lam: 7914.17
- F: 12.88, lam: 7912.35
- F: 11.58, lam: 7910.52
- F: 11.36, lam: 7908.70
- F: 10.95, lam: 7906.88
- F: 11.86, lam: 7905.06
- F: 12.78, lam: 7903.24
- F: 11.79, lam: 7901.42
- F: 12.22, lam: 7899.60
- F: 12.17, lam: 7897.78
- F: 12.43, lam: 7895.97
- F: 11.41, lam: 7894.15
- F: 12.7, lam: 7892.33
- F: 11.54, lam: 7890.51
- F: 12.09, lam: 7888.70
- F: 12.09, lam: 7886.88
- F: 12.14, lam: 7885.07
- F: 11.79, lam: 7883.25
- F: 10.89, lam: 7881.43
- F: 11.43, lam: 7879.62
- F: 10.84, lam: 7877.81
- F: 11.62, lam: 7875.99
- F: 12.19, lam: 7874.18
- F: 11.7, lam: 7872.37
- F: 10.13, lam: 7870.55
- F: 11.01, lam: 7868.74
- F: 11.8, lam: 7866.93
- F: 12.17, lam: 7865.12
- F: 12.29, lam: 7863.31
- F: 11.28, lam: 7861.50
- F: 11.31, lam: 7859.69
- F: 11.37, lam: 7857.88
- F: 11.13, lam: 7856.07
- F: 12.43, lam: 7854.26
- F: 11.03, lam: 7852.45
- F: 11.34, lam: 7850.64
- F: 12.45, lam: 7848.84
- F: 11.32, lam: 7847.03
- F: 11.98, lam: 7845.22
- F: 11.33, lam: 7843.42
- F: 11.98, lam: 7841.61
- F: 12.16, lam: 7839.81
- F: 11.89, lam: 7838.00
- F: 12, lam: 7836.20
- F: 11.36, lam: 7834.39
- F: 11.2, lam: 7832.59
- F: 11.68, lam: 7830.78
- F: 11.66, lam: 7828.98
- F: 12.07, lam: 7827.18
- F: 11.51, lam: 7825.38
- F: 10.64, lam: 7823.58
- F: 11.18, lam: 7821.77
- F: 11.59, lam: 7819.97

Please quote 0.53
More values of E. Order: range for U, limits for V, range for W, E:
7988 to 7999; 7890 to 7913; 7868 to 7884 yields 0.77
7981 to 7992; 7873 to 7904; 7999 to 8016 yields 0.19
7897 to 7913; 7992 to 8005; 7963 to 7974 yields 0.65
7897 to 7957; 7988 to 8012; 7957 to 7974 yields 0.65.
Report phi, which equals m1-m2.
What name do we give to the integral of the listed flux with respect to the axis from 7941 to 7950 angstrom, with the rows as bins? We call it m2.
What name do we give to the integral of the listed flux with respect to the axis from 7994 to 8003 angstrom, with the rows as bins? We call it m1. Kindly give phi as 0.4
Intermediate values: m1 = 100.4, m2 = 100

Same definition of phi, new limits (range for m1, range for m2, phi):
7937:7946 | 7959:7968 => -0.4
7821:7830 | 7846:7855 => -2.5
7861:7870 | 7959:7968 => 4.6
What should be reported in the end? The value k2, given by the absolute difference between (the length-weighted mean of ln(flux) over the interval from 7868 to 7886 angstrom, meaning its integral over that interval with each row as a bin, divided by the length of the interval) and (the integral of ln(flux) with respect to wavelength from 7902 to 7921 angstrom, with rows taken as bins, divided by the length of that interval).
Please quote 0.024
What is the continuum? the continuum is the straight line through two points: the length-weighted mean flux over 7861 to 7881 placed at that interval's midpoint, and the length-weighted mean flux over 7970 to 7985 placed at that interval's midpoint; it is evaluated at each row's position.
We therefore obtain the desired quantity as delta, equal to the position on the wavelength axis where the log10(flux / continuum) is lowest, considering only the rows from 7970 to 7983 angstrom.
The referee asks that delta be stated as 7970.86 angstrom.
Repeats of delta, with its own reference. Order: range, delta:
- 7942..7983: 7945.21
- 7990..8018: 7992.92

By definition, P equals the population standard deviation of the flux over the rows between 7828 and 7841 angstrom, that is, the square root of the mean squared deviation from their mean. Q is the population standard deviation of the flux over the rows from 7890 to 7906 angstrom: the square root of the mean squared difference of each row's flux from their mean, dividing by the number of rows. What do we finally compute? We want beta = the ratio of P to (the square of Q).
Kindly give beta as 1.5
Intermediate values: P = 0.32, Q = 0.46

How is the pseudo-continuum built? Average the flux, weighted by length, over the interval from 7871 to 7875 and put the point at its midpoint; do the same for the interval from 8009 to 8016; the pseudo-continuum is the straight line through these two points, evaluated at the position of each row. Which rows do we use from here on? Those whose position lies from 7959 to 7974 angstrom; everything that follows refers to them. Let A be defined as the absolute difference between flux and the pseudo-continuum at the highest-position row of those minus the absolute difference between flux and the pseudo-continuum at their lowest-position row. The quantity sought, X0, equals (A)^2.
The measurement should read 0.03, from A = -0.16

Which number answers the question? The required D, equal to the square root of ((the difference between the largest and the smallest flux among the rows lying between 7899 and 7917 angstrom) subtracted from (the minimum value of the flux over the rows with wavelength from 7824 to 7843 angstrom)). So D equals 3.01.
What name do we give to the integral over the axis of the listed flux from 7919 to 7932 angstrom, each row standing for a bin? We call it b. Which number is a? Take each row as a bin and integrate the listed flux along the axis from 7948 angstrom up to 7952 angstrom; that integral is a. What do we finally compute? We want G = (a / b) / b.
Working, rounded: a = 45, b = 142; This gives 0.002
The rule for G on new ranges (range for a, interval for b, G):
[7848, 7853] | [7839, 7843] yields 0.025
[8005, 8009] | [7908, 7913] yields 0.013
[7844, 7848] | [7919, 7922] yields 0.036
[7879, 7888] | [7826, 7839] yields 0.005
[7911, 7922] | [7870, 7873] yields 0.120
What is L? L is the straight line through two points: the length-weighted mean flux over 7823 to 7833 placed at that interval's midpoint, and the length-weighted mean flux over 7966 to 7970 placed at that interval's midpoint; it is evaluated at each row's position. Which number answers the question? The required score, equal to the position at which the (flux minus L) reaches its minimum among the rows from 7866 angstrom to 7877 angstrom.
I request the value 7870.55 angstrom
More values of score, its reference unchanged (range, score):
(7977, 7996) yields 7992.92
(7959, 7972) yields 7965.36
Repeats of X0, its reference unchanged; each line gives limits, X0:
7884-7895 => 0.02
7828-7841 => 0.10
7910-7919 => 0.09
